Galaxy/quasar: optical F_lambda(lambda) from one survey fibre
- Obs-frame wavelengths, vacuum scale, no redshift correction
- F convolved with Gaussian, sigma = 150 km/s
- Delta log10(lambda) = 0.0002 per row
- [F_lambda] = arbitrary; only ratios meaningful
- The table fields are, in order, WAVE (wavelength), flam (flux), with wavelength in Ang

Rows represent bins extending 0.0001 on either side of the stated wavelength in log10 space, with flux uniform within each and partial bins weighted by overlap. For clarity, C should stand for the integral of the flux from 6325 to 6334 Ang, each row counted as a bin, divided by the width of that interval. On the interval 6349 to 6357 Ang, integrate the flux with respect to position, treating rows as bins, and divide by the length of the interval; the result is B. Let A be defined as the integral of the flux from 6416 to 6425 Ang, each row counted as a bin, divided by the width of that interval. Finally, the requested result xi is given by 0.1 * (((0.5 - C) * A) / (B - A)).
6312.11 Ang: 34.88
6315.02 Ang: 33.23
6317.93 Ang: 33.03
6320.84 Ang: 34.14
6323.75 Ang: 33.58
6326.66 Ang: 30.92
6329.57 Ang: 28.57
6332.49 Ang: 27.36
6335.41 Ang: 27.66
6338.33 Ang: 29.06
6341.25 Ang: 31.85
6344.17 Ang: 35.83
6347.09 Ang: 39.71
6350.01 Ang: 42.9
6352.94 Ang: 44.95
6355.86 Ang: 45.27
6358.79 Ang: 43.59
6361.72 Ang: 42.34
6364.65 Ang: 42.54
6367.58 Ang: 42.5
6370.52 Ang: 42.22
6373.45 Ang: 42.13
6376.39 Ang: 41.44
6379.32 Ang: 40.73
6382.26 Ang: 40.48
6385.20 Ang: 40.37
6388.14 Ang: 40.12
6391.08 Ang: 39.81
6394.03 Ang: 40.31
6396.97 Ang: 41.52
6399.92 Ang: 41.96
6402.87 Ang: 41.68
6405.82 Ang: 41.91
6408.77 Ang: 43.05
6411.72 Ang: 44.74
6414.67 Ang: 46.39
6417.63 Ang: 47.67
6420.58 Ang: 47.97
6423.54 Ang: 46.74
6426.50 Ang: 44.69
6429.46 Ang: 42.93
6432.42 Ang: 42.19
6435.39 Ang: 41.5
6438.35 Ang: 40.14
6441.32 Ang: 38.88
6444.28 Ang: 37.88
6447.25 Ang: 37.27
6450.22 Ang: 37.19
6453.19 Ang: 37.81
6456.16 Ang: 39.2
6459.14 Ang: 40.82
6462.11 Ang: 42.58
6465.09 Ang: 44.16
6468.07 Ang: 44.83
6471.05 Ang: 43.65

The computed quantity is 45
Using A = 47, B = 44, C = 29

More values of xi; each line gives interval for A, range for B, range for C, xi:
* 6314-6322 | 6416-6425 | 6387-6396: -9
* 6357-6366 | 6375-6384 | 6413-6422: 100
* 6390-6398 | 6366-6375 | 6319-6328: -76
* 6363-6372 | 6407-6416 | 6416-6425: -90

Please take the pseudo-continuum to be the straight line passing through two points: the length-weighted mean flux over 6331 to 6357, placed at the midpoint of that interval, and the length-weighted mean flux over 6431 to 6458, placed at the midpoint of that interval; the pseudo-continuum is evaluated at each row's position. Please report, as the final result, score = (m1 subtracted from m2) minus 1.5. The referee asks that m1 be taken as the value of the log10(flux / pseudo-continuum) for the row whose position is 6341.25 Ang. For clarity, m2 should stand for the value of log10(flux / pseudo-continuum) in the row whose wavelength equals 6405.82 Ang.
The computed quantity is -1.40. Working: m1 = -0.05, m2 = 0.04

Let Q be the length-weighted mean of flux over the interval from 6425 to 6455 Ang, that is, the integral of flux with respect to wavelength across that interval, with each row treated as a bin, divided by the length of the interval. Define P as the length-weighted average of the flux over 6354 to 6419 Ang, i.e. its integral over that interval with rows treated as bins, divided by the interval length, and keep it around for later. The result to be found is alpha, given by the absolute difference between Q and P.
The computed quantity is 2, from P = 42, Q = 40.0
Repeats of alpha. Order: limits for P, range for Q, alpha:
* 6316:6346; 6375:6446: 11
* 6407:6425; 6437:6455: 8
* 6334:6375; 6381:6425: 4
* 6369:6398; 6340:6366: 0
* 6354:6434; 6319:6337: 12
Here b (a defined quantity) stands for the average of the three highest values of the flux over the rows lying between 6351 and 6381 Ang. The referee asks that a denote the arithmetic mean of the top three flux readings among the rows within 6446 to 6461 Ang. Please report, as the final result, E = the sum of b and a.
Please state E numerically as 84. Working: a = 39.3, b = 45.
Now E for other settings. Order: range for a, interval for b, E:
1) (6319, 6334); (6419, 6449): 79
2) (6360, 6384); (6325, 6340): 72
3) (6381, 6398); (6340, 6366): 85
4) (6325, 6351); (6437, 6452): 78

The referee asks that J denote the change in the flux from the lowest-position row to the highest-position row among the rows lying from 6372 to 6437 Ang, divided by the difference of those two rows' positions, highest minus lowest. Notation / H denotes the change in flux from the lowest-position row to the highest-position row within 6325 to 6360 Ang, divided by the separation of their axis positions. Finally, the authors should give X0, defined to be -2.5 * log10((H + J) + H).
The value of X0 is 0.3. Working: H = 0.39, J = -0.01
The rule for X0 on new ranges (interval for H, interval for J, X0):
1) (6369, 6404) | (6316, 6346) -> 2.8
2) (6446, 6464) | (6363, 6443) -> 0.4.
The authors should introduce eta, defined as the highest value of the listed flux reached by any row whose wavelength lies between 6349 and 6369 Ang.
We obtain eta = 45.27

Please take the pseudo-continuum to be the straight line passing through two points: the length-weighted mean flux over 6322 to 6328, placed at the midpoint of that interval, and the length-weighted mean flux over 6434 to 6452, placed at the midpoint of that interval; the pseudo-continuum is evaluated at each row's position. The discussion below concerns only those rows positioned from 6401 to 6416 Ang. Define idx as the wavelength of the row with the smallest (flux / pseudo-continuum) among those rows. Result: 6402.87 Ang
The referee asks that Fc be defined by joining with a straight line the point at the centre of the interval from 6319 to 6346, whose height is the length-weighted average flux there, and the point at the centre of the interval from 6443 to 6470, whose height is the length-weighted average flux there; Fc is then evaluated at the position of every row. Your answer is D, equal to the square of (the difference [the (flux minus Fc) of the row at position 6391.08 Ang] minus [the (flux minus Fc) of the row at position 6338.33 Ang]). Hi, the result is 47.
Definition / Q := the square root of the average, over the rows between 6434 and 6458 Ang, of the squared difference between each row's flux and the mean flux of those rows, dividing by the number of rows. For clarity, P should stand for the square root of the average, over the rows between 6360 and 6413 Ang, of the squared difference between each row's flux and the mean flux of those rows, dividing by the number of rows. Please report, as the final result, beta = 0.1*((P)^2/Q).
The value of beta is 0.10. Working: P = 1.2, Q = 1.4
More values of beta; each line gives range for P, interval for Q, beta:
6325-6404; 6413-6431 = 1.70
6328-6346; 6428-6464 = 0.43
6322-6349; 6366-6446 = 0.60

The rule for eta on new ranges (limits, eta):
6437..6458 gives 40.14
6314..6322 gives 34.14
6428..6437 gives 42.93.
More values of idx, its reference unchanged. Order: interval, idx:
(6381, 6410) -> 6391.08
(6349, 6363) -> 6361.72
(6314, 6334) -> 6332.49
